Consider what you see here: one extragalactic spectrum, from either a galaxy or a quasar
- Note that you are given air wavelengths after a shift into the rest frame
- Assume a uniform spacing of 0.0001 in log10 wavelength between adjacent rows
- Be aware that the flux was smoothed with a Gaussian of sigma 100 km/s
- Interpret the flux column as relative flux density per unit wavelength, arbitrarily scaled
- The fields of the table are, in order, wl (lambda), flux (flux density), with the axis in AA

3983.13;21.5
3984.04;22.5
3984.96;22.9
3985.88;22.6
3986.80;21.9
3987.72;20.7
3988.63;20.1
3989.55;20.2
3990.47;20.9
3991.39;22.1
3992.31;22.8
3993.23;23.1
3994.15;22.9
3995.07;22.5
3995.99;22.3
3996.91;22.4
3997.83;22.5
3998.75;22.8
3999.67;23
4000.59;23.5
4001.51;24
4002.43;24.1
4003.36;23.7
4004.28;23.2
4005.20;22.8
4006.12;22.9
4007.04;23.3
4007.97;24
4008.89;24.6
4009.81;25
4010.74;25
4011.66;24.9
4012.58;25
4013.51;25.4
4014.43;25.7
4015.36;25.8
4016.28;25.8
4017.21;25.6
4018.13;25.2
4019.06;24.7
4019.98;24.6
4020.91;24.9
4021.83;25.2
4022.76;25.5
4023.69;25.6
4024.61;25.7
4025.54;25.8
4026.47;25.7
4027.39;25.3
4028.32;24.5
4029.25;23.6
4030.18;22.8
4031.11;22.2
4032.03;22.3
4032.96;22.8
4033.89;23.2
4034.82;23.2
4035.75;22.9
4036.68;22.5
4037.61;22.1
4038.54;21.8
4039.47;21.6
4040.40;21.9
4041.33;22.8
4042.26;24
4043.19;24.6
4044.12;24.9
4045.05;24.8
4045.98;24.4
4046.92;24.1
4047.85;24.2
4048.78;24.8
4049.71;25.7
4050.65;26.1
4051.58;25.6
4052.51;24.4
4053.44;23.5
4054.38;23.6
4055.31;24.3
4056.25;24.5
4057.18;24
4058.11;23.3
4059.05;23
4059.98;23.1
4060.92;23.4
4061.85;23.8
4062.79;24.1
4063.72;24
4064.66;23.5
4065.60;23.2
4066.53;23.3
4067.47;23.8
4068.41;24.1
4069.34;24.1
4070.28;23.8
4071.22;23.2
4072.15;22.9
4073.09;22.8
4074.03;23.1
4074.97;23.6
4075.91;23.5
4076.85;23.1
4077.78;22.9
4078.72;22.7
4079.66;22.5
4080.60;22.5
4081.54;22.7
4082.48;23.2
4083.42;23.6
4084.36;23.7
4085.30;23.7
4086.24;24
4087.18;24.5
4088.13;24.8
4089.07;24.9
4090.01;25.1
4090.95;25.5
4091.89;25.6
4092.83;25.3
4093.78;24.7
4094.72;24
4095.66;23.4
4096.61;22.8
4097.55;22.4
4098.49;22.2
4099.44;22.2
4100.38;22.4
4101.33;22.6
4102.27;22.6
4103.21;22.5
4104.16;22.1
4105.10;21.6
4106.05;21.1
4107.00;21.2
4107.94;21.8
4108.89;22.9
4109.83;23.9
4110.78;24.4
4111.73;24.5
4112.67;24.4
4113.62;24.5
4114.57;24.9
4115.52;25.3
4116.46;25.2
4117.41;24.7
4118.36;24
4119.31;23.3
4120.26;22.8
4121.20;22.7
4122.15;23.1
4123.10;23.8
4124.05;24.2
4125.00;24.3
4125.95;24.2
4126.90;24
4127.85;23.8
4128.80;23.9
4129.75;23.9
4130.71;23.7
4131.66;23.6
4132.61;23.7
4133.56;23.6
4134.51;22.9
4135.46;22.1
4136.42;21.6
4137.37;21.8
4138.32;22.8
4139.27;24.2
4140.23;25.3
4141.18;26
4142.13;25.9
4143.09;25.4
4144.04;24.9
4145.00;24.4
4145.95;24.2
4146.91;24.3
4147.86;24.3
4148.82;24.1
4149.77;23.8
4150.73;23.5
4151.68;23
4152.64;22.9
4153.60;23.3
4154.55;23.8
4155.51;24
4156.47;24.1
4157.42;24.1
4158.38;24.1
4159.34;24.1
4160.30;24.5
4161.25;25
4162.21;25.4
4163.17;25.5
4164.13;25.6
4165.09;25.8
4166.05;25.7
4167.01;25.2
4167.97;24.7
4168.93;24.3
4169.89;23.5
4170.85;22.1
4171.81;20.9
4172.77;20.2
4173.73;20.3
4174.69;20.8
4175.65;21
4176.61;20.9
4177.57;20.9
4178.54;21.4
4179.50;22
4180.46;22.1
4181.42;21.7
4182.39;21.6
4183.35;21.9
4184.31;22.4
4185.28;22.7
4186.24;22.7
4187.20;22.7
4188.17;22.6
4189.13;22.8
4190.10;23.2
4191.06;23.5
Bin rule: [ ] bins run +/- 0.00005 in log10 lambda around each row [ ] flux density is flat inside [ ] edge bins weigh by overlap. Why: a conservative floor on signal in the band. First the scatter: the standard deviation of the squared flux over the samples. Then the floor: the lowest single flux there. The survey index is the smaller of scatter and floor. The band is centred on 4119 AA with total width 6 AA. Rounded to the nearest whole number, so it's 23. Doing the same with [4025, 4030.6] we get 23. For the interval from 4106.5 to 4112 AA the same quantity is 21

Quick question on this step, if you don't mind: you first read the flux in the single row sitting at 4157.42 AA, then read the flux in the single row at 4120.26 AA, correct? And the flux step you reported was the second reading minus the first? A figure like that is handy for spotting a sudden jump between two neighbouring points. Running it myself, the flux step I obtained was -1.3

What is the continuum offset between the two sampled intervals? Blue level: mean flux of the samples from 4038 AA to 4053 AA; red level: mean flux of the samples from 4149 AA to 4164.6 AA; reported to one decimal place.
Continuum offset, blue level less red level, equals -0.1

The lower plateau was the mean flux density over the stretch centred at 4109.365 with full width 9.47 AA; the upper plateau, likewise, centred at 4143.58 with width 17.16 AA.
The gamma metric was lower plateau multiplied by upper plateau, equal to 552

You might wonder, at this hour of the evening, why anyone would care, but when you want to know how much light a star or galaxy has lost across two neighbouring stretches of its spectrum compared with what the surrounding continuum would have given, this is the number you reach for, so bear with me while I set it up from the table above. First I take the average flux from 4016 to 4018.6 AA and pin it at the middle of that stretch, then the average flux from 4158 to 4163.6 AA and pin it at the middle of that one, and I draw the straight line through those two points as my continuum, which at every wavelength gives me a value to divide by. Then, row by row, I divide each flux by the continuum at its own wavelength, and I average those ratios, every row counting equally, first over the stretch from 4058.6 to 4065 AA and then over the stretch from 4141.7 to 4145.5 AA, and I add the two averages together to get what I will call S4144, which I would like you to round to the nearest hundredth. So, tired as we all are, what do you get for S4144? 1.94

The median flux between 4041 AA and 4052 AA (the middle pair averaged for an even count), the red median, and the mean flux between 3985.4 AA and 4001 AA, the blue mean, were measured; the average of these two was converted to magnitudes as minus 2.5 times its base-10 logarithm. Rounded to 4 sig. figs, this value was -3.424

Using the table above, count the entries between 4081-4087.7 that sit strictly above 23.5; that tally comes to 5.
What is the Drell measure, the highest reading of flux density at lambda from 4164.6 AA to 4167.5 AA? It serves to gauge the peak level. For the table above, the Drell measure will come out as 25.8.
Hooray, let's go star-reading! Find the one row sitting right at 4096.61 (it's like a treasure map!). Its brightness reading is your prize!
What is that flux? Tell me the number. 22.8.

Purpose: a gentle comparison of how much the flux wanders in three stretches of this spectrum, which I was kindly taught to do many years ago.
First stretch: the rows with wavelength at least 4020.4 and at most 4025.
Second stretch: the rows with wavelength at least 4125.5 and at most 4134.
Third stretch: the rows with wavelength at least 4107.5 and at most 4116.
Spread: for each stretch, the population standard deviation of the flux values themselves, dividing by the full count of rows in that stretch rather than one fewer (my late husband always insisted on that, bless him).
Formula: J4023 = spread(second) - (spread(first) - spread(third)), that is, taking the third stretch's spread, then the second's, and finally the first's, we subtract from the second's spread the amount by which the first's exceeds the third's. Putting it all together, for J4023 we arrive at 0.91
